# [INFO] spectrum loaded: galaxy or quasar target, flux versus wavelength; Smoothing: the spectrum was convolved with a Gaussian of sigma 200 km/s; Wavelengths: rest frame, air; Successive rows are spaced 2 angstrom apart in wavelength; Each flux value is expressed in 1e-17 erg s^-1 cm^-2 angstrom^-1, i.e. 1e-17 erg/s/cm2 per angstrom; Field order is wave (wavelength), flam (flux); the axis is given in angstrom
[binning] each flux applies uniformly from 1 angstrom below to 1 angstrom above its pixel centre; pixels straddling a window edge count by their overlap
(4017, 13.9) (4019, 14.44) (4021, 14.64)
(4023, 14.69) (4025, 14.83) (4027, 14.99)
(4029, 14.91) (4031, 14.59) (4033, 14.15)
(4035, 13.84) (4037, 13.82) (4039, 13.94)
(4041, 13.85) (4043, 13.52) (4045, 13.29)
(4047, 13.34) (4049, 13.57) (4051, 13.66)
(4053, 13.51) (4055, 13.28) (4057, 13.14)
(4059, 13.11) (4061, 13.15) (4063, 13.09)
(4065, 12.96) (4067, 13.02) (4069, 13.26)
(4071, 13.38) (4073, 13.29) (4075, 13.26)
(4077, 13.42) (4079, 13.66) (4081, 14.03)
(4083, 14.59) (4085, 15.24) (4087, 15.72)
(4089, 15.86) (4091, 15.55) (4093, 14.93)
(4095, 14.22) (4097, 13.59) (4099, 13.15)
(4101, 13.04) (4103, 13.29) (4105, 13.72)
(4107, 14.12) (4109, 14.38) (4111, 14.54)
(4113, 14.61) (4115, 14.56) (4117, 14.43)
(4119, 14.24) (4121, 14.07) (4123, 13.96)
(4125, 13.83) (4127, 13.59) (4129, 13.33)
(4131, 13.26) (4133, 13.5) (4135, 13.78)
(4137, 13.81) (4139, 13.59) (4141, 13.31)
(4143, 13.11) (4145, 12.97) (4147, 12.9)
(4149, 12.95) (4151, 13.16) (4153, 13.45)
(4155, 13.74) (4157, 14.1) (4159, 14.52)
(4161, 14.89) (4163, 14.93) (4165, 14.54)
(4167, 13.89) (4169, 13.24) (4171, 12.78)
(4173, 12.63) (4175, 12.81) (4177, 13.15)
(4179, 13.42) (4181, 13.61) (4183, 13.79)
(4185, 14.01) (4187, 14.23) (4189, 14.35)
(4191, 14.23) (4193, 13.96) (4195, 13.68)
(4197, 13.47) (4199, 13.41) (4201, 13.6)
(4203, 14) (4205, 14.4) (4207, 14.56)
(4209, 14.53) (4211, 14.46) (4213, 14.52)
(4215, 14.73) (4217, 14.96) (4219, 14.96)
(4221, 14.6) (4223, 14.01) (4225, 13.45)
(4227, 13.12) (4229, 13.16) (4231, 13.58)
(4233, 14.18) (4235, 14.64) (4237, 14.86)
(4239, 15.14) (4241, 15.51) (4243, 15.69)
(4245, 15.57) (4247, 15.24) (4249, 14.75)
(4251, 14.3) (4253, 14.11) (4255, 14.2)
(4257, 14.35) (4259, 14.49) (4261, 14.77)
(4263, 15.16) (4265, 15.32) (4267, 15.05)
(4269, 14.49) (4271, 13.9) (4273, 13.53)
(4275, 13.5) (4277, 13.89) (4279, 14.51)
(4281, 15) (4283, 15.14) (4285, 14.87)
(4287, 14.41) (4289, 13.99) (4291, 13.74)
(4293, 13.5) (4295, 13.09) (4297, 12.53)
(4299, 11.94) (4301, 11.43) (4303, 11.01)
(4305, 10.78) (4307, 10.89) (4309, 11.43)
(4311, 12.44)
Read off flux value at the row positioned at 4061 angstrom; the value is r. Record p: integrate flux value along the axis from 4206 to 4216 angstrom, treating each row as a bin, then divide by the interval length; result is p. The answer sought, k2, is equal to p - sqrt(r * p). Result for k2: 0.7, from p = 14.6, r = 13.15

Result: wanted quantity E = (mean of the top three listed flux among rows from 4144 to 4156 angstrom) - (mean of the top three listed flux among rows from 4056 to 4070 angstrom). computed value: 0.3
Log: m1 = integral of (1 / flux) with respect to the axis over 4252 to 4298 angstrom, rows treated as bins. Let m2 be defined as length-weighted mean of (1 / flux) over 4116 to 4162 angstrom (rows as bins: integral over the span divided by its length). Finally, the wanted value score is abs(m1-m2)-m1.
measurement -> -0.0732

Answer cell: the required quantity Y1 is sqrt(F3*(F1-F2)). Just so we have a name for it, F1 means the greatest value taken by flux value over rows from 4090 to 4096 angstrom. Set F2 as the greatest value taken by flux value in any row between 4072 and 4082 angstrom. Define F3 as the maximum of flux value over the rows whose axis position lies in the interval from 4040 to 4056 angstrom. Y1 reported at 4.6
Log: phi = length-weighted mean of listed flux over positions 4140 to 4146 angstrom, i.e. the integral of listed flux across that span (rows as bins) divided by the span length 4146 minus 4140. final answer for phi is 13.1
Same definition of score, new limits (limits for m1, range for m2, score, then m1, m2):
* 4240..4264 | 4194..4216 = -0.0709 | 1.6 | 0.0709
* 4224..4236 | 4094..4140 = -0.0723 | 0.9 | 0.0723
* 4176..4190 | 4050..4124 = -0.0721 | 1.0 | 0.0721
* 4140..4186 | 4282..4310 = -0.0794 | 3.4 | 0.0794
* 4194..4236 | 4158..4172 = -0.0711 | 3.0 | 0.0711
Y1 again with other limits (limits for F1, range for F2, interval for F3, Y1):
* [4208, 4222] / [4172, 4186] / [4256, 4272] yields 3.8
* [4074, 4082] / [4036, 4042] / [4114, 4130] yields 1.1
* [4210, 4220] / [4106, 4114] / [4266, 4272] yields 2.3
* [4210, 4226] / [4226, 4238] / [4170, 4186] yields 1.2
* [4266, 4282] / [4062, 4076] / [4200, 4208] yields 4.9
